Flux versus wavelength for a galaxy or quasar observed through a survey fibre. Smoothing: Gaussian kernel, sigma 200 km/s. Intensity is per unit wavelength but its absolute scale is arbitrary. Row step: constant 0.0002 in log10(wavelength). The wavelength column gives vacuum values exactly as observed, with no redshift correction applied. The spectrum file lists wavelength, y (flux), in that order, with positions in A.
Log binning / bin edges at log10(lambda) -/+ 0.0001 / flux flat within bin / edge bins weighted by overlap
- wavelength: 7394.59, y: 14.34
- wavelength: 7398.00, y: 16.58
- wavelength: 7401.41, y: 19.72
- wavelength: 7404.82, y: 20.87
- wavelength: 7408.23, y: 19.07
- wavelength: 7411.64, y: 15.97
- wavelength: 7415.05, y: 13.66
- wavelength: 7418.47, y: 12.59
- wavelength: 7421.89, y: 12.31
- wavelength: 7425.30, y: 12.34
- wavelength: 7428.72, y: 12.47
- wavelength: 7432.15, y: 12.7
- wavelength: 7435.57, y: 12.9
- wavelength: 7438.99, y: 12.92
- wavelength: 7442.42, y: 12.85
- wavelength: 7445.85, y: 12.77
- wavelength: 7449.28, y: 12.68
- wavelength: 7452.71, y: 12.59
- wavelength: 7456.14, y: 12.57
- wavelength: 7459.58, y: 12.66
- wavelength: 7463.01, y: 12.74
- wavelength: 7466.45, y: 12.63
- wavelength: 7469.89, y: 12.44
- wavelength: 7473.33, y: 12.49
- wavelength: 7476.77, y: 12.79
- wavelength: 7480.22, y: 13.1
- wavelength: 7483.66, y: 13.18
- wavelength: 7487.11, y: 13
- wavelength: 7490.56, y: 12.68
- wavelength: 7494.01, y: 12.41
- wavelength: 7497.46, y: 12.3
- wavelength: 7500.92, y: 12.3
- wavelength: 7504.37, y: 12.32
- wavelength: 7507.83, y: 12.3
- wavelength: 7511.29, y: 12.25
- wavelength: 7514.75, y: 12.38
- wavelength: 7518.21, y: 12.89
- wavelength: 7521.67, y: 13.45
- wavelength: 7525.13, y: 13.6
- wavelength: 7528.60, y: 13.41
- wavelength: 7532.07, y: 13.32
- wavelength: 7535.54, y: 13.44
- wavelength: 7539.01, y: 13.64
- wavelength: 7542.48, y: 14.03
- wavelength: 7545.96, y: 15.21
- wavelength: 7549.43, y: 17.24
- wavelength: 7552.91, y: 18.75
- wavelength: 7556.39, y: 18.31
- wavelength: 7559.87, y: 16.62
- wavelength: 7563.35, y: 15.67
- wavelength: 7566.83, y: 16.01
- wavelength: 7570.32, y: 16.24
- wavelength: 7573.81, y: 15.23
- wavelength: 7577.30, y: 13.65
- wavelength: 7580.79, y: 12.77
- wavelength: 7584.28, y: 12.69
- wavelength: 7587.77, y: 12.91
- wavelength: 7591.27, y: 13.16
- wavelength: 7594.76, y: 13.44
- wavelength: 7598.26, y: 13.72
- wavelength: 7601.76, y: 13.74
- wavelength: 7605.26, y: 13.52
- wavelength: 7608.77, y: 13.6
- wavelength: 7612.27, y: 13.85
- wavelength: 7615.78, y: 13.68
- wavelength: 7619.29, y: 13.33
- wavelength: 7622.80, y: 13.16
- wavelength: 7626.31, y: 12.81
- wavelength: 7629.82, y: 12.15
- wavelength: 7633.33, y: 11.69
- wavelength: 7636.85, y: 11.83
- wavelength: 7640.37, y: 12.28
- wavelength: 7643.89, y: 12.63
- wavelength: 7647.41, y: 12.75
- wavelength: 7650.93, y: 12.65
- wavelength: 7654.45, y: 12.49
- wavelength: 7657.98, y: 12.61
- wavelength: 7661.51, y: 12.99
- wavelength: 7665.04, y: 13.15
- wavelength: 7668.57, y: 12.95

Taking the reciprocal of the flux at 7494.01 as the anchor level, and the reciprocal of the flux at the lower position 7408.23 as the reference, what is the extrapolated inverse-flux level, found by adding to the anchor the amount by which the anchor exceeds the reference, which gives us 0.11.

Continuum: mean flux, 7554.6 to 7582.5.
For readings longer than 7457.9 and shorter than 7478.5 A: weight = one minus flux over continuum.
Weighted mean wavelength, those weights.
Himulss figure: 7468.2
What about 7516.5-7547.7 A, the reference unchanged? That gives 7529.8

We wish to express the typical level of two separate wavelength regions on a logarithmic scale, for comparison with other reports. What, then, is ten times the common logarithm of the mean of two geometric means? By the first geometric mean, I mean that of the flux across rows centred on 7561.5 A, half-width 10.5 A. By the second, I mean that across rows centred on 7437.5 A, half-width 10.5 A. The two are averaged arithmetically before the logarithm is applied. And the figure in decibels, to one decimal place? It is 11.7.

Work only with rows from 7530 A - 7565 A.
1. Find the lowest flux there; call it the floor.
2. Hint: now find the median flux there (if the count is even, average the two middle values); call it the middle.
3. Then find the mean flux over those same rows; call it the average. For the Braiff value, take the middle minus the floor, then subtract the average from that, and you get -13.5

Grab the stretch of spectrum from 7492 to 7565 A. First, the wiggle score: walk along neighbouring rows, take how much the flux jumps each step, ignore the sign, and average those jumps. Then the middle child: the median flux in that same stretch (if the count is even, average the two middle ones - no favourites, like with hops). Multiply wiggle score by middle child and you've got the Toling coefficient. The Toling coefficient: 6.9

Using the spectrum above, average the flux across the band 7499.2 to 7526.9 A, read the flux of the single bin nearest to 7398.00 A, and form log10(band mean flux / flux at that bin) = -0.12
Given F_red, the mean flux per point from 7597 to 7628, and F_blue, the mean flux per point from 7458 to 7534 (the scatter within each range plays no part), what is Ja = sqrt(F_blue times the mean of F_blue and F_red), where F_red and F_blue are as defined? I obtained 12.9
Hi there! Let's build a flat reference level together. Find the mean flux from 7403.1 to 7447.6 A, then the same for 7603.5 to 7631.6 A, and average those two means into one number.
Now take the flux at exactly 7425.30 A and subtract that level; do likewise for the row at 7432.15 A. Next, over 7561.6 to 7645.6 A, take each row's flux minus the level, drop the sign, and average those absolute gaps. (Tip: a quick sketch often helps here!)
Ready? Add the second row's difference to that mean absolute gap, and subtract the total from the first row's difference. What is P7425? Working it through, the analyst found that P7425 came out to -1.28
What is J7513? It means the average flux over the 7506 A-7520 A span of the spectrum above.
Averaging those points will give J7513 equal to 12.5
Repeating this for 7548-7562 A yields 17.7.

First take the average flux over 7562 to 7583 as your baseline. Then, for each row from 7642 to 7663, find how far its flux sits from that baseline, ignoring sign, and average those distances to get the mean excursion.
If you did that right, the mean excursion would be 2.2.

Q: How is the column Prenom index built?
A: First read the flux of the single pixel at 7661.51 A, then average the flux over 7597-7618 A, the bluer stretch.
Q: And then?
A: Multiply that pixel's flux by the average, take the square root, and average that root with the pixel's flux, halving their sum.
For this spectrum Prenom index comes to 13.2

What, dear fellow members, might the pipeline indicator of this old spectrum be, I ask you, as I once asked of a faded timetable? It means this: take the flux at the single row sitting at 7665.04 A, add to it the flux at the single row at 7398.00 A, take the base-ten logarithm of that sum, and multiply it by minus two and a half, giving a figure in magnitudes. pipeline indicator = -3.68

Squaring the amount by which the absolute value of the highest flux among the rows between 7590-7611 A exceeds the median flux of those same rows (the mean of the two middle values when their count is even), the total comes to 0.03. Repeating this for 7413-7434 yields 1.28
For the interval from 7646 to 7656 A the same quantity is 0.01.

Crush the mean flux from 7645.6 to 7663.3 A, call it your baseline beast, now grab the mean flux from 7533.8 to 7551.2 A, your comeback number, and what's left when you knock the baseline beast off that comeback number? 2.0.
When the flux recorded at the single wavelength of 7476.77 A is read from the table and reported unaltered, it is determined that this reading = 12.79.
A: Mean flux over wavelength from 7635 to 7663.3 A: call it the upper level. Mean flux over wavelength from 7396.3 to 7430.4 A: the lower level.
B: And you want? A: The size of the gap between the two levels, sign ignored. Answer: 3.0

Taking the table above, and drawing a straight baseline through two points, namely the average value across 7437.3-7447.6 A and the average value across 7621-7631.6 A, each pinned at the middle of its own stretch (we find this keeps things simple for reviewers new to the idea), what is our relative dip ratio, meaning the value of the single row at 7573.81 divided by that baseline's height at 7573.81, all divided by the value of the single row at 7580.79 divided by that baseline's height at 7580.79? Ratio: 1.19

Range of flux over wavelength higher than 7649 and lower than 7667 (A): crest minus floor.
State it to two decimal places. 0.66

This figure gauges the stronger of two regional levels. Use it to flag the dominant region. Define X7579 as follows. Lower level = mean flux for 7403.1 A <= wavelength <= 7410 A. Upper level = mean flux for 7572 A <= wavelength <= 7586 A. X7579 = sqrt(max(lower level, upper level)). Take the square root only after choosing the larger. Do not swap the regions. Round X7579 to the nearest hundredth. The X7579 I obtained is 4.47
